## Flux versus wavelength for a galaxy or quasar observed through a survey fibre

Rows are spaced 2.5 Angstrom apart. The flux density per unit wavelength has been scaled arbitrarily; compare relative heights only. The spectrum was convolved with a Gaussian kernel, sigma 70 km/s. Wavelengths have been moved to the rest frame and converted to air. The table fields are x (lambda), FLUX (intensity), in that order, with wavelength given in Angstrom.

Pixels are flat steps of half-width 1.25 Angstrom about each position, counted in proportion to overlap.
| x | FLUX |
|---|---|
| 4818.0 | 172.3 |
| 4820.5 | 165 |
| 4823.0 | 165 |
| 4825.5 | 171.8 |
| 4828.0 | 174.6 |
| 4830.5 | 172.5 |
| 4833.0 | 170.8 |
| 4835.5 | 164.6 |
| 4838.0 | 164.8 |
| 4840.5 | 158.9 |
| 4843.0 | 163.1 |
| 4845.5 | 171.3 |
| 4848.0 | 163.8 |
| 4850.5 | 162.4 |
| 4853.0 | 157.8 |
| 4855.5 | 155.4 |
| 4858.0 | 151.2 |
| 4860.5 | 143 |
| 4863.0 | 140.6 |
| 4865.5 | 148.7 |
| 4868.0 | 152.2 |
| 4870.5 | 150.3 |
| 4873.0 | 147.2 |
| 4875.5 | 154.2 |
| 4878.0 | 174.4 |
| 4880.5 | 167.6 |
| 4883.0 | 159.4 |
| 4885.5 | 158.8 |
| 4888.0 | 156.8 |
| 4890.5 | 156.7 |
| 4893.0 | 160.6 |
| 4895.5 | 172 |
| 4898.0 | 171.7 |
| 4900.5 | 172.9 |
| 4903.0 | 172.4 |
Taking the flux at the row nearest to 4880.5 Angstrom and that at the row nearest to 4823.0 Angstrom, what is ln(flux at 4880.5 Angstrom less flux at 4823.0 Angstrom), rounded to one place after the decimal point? 1.0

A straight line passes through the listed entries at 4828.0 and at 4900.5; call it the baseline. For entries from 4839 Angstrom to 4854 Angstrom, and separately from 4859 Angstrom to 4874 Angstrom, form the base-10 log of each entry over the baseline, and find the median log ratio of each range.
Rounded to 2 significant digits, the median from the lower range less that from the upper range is 0.040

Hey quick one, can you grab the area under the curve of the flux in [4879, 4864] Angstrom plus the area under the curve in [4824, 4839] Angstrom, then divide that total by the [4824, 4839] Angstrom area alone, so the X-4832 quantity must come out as 1.91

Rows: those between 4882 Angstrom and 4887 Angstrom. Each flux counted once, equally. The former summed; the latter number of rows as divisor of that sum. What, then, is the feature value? 159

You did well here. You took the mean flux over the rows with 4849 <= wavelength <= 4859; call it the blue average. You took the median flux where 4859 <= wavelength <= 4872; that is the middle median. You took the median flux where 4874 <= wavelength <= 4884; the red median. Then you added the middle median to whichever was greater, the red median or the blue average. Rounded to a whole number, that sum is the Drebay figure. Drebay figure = 312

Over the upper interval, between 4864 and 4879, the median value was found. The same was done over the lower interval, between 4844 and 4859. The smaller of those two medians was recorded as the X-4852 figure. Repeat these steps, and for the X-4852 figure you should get 151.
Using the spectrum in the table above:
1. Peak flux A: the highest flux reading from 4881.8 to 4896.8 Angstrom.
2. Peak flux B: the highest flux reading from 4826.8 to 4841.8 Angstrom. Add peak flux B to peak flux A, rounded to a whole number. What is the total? 347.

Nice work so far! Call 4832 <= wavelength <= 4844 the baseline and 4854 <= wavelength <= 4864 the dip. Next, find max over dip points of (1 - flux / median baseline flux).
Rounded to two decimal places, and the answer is 0.15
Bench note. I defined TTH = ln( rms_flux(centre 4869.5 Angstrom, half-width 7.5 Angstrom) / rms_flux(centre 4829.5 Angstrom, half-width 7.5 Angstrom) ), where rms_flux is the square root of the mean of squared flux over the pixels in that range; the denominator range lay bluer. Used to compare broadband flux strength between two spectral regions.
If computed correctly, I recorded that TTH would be -0.13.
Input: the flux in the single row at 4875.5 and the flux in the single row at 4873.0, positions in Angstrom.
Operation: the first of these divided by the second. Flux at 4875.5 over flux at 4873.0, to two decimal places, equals 1.05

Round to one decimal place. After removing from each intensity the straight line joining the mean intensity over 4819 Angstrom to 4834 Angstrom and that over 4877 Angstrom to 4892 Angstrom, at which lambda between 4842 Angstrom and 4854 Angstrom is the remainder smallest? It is 4853.0 Angstrom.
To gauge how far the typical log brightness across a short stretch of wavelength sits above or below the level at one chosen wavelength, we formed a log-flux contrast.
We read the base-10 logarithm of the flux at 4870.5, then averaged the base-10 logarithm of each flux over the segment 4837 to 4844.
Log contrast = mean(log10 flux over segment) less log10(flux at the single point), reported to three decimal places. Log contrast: 0.033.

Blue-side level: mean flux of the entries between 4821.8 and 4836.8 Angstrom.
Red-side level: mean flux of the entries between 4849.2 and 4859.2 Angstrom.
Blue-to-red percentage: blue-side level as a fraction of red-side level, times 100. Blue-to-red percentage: 108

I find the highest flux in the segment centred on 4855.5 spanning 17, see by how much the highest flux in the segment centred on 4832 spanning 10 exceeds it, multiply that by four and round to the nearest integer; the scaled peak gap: 43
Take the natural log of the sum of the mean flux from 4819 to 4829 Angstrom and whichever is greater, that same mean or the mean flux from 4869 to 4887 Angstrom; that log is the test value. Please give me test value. 5.82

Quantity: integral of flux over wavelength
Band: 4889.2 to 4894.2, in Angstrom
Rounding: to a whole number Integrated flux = 793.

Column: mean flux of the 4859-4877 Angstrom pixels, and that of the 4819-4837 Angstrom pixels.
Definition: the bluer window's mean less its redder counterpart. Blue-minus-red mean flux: 21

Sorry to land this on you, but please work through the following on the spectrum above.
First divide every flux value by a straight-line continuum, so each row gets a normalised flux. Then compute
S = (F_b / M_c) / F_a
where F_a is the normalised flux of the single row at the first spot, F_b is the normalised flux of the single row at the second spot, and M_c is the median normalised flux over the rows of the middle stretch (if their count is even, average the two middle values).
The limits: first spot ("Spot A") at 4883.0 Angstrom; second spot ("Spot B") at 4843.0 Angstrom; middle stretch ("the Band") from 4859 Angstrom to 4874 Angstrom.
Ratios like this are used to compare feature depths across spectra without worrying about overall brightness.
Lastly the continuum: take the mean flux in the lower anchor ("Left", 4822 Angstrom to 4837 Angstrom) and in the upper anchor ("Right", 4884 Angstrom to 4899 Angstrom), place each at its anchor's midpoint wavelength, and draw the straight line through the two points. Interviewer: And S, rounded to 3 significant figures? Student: 1.11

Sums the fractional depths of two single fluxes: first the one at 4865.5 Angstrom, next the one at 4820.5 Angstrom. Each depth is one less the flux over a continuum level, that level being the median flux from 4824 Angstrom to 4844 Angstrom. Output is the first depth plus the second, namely 0.13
